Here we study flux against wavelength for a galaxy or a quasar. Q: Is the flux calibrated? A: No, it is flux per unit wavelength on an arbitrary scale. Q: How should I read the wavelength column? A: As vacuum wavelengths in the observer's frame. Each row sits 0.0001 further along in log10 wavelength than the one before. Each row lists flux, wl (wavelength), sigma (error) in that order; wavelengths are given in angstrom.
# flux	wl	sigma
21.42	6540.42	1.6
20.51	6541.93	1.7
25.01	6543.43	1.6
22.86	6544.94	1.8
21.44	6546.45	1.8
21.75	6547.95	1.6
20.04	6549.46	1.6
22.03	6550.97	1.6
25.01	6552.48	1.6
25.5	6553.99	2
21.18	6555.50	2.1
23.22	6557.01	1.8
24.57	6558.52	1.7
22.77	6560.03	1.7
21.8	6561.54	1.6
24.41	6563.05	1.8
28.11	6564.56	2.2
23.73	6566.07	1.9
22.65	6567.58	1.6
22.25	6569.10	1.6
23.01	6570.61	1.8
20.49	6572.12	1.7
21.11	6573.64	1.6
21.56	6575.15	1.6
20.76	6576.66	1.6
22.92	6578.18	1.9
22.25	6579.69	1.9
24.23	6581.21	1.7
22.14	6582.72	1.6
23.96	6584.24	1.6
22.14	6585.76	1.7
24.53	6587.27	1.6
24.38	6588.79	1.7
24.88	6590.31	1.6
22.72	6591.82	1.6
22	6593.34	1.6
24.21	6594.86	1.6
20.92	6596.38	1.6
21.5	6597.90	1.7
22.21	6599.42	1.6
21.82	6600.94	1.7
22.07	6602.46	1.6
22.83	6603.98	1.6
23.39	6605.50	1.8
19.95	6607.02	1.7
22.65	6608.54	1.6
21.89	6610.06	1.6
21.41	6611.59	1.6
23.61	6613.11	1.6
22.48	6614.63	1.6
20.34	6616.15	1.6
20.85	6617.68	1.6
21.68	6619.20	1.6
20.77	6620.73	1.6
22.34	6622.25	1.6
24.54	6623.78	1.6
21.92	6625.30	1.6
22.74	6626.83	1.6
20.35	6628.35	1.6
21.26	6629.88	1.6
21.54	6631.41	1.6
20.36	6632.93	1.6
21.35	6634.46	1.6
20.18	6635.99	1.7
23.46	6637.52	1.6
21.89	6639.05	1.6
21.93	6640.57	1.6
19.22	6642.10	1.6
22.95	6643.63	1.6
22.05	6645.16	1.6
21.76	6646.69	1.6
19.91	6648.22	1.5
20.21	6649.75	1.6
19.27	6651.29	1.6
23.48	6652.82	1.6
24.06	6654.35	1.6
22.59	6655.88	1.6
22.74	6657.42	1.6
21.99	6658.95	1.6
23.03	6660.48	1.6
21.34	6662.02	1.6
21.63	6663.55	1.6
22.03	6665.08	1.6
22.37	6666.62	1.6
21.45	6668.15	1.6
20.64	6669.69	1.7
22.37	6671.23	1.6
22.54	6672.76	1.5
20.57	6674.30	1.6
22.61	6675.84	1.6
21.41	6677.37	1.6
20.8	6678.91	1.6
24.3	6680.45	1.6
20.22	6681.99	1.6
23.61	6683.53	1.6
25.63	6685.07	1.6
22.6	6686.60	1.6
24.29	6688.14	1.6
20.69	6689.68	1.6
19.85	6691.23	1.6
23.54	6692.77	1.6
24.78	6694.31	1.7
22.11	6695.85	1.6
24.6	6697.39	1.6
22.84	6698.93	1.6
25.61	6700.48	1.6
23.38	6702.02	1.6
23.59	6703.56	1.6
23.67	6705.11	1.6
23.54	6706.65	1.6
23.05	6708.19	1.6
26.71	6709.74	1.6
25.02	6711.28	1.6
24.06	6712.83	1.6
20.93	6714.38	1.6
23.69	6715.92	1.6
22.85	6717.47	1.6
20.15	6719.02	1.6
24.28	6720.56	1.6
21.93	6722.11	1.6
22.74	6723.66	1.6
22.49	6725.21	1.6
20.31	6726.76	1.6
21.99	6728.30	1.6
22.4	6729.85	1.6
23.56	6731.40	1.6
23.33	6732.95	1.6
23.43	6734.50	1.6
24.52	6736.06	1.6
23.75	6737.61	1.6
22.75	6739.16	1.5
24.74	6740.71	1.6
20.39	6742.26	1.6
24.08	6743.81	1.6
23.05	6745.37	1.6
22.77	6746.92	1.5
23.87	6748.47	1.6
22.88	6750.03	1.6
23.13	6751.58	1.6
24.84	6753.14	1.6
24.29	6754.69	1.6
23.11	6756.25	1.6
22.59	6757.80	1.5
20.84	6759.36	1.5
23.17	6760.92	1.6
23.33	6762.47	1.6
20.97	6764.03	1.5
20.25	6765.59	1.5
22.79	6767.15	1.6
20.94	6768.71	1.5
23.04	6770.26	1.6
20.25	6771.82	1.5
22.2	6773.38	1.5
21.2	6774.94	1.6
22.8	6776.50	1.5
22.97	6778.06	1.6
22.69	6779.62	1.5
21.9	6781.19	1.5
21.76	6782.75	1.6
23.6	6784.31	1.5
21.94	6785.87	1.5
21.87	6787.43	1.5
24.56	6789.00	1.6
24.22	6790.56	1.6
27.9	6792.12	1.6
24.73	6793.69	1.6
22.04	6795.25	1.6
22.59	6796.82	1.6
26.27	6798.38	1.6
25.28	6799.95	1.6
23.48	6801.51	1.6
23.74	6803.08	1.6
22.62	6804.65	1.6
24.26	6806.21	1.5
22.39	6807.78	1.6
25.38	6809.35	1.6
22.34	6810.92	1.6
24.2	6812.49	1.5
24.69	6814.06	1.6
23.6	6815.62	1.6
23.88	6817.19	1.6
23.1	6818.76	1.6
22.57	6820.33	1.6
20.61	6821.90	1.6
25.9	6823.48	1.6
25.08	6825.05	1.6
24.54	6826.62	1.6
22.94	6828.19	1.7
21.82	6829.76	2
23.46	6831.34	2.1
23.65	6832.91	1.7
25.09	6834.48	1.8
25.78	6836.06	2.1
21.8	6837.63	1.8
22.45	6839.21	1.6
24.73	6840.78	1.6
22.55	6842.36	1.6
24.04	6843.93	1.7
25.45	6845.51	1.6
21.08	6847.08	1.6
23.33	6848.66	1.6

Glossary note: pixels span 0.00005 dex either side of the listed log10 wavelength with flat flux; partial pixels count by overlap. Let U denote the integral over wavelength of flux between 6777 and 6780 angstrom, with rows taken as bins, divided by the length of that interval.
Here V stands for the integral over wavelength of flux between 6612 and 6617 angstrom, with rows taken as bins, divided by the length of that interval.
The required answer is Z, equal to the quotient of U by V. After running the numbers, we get 1.04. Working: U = 22.9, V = 22.1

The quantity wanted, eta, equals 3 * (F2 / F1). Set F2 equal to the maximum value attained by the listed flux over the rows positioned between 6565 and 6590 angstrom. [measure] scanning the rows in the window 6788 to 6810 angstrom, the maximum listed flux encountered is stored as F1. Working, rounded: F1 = 27.9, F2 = 24.53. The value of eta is 2.6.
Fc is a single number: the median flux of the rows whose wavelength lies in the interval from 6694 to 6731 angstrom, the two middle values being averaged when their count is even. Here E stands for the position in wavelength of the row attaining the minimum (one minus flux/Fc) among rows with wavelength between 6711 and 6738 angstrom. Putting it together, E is 6711.28 angstrom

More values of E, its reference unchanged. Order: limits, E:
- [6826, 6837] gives 6836.06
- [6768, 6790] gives 6789.00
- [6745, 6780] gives 6753.14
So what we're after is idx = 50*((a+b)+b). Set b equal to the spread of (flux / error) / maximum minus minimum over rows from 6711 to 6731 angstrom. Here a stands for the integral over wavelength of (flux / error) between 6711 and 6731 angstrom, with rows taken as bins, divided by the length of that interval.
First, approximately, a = 14.1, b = 3.04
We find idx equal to 1007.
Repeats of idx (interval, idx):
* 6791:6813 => 1125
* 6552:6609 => 1227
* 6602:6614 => 982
